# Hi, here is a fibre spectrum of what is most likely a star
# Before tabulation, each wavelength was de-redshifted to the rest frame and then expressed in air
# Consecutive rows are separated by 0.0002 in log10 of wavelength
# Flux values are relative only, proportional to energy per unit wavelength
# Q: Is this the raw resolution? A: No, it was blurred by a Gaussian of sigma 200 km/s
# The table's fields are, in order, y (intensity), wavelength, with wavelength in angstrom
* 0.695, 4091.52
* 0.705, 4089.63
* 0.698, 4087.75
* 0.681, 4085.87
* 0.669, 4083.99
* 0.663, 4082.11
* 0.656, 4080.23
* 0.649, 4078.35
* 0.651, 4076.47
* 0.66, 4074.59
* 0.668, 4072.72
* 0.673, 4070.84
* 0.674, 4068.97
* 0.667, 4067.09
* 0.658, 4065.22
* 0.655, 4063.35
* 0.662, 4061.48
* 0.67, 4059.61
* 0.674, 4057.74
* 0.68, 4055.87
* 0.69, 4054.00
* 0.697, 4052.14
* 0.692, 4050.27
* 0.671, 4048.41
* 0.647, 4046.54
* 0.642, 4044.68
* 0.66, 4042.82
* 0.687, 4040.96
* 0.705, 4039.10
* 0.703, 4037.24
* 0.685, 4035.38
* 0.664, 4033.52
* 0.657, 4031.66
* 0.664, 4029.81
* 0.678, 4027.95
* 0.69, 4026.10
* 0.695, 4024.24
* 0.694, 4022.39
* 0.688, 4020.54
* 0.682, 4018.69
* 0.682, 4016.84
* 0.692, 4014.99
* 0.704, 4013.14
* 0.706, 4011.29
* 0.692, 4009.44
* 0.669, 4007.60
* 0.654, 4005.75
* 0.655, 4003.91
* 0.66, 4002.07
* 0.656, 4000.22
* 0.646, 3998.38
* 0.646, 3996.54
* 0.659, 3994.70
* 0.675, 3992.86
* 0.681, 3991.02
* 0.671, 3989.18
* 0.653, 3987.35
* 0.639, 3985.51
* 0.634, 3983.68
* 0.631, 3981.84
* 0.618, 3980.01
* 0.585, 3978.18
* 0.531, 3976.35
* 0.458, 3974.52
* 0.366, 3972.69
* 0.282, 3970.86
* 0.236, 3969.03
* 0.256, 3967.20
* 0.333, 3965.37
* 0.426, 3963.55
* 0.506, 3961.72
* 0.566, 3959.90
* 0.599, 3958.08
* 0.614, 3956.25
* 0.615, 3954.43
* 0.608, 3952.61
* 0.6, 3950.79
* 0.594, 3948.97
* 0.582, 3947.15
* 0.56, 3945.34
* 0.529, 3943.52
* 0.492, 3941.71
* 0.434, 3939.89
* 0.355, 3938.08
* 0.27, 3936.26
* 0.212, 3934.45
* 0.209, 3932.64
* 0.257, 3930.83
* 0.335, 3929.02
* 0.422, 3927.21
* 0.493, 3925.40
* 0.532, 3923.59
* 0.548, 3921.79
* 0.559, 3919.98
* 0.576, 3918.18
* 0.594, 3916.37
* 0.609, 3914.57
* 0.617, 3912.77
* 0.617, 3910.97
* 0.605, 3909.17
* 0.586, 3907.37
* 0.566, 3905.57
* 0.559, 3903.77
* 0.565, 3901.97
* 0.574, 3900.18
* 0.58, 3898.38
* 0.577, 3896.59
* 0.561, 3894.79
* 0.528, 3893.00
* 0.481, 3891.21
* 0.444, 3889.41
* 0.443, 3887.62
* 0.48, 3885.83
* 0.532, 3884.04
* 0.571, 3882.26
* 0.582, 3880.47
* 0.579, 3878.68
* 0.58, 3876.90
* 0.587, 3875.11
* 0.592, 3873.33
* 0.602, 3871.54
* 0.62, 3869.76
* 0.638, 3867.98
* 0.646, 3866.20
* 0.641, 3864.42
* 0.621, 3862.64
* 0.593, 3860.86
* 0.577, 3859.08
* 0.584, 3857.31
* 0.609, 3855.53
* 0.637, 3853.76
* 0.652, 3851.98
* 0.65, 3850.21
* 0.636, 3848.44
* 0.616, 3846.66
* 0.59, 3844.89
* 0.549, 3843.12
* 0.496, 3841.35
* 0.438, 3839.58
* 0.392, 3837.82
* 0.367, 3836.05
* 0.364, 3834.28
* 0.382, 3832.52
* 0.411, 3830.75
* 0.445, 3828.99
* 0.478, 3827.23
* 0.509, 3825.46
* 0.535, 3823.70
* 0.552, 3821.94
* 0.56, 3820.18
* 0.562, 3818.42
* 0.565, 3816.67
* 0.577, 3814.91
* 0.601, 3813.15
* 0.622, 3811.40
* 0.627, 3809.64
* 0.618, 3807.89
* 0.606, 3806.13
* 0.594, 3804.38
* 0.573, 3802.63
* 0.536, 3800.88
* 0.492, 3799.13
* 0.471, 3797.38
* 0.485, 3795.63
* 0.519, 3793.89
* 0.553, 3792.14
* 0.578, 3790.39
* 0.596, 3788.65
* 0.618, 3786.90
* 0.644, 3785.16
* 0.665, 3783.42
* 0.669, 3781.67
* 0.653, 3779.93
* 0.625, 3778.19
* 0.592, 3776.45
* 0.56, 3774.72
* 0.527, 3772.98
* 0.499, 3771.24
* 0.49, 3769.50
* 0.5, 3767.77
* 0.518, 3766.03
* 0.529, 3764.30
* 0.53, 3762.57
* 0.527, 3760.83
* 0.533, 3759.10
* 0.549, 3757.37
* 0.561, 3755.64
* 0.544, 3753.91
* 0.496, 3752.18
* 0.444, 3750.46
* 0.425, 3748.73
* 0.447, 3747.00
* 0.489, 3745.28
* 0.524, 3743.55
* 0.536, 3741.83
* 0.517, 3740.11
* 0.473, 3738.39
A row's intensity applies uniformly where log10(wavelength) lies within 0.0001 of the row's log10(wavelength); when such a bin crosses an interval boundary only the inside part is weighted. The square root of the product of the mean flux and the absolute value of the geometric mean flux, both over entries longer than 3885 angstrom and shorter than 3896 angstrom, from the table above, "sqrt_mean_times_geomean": 0.49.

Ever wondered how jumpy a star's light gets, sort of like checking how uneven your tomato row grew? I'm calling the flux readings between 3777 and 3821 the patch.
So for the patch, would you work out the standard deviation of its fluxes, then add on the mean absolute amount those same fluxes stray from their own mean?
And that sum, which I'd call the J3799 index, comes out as 0.10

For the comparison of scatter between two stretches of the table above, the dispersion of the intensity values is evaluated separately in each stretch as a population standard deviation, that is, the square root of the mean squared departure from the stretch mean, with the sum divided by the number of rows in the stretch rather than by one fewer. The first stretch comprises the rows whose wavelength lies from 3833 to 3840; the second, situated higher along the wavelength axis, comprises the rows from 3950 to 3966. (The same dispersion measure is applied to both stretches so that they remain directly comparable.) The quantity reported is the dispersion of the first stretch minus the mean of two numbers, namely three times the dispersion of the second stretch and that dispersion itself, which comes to -0.16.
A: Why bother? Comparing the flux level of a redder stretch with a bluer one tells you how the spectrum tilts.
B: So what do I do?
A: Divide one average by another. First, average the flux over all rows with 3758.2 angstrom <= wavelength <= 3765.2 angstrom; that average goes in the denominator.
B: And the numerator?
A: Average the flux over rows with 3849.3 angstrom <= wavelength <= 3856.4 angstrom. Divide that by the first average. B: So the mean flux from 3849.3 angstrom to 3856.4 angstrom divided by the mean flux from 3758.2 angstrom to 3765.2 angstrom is 1.20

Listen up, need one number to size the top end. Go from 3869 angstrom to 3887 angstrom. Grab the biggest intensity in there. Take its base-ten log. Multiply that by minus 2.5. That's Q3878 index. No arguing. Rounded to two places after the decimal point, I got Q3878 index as 0.52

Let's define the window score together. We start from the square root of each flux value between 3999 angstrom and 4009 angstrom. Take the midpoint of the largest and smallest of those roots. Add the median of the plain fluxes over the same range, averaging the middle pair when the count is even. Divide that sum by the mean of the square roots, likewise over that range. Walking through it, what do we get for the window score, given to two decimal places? 1.81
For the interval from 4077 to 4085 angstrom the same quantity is 1.81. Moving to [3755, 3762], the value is 1.74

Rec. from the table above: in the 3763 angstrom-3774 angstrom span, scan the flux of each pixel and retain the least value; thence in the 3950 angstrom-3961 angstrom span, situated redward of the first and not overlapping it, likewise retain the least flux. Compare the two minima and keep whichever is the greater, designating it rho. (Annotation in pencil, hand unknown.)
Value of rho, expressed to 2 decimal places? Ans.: 0.57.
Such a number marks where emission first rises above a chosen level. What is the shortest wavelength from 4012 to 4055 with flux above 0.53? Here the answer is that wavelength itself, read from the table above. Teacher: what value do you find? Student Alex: 4013.14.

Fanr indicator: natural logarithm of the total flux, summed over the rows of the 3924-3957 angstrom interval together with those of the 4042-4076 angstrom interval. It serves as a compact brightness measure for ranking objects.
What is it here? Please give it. 3.01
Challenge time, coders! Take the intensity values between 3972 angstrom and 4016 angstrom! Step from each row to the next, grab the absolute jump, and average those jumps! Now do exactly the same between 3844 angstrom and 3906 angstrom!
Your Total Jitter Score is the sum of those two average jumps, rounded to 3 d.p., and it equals 0.036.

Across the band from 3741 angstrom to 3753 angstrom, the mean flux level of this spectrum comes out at 0.48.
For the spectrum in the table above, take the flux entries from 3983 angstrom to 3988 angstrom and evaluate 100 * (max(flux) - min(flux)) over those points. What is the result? 1.9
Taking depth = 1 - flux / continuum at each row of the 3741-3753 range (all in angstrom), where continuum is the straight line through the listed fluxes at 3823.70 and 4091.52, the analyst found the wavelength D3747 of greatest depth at 3748.73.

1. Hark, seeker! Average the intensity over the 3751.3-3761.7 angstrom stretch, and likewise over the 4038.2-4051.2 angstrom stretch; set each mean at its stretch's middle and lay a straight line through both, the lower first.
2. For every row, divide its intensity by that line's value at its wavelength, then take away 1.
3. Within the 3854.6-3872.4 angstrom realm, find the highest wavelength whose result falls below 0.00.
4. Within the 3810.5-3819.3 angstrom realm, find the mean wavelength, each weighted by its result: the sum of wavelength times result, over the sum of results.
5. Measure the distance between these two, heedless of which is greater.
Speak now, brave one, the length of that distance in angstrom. 46.7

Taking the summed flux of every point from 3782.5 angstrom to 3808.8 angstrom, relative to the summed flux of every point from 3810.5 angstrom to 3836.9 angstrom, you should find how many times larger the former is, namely 1.14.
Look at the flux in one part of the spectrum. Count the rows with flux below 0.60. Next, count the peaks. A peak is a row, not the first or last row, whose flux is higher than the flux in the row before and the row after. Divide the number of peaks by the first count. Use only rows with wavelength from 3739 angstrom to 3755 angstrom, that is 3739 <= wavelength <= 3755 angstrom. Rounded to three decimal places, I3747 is 0.111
